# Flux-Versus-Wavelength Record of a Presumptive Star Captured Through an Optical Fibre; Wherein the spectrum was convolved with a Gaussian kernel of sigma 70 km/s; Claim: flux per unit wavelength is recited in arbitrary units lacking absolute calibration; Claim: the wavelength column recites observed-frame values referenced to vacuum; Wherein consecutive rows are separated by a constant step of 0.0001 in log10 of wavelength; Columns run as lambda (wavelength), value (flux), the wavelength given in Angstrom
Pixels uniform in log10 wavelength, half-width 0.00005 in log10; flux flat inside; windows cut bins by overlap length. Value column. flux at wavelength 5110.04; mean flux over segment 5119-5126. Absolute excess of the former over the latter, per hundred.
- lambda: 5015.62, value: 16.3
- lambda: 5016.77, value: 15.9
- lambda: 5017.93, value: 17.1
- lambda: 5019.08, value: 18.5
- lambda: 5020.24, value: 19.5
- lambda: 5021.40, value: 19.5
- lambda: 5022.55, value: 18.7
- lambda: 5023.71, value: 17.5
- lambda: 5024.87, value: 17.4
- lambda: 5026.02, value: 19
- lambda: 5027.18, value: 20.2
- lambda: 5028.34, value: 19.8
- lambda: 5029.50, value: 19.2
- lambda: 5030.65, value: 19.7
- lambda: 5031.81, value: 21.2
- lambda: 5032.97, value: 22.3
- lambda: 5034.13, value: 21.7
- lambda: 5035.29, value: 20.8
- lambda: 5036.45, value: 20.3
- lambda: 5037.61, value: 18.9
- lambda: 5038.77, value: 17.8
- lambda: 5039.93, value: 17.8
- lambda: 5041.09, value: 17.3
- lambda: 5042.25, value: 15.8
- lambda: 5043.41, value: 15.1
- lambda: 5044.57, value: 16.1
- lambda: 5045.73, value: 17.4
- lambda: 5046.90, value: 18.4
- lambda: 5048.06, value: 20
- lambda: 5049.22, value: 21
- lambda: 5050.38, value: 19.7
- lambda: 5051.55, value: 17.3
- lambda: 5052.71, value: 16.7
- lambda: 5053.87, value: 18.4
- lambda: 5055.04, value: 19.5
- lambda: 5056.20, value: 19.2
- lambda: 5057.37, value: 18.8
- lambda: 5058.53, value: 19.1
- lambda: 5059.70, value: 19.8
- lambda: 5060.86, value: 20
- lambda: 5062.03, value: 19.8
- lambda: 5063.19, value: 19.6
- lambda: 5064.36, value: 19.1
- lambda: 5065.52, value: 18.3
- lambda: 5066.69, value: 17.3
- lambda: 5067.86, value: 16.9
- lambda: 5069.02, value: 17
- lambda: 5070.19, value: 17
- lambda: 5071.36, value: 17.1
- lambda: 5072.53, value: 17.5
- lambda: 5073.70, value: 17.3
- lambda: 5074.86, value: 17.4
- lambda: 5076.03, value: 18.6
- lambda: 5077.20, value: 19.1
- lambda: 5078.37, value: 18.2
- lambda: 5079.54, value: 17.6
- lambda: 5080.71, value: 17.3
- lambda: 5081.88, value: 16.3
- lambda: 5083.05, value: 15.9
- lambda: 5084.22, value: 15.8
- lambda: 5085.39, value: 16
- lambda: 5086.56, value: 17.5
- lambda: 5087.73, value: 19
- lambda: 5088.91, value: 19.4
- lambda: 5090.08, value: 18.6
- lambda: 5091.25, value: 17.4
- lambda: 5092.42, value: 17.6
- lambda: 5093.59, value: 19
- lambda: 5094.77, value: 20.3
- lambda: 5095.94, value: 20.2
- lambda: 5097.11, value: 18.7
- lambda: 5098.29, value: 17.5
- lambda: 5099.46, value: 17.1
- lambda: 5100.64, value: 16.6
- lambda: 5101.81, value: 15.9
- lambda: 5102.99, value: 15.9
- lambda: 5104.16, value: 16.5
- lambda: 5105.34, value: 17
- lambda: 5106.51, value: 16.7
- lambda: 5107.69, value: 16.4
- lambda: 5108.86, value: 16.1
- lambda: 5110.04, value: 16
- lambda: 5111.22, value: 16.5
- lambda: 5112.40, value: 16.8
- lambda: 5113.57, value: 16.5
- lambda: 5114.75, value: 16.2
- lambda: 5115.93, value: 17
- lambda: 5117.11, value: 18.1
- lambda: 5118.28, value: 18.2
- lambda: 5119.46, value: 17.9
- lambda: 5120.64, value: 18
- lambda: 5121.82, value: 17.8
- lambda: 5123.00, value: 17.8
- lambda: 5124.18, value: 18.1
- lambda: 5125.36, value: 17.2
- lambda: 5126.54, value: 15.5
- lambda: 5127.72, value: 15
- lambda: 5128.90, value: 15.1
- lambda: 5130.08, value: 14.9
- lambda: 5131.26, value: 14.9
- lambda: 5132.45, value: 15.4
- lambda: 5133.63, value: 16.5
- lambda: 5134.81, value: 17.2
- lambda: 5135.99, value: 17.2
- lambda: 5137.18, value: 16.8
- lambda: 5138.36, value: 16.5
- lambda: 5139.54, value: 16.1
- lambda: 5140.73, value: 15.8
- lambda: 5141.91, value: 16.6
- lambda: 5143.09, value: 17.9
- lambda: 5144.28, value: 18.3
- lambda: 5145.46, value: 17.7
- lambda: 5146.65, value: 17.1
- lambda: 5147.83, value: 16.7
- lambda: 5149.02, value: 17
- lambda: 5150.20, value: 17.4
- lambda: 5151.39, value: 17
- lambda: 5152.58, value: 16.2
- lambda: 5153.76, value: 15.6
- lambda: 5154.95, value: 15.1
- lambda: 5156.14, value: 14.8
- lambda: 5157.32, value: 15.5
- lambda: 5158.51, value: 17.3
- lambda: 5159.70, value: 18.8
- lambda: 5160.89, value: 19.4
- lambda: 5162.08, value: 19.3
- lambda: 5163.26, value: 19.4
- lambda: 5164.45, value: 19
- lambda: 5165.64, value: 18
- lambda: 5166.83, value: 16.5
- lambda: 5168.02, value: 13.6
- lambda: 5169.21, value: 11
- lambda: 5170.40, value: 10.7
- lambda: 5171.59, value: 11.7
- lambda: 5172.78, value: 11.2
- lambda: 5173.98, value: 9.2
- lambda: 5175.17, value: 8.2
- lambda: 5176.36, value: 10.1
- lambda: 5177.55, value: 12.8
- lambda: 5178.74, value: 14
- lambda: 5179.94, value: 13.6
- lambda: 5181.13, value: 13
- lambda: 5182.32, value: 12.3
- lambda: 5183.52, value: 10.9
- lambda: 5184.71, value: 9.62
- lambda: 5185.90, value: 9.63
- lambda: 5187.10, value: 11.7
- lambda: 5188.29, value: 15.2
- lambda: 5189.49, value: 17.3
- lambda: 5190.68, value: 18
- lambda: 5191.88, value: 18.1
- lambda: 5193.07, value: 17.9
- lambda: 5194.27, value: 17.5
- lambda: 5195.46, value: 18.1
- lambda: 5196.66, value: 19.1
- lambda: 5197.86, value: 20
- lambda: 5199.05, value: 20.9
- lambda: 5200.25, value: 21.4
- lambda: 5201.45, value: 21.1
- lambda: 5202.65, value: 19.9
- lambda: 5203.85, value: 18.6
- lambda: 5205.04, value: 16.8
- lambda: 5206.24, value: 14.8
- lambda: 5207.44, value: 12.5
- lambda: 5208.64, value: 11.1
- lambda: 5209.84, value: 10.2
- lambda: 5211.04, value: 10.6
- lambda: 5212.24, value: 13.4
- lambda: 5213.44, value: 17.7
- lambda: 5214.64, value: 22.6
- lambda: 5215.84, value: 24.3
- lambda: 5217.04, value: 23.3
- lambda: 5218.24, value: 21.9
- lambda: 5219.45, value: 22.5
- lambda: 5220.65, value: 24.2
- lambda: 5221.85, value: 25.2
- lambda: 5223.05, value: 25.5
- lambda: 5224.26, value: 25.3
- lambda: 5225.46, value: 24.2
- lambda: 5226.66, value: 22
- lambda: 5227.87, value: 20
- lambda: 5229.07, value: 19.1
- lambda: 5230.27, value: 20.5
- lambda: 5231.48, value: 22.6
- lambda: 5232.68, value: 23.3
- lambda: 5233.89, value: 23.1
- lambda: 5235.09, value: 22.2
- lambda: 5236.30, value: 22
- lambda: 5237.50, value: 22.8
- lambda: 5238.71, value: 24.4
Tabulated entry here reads 0.018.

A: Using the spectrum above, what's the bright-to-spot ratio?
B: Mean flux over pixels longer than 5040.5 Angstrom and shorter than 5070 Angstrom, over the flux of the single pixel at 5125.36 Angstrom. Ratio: 1.06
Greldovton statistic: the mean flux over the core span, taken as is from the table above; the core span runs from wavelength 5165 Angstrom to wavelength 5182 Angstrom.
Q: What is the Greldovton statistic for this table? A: 12.4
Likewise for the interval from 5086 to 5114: 17.5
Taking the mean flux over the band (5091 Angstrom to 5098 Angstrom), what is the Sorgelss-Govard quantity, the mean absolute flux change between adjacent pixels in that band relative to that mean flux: 0.048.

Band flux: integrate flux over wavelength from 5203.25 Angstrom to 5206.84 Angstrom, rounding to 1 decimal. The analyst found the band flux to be 60.2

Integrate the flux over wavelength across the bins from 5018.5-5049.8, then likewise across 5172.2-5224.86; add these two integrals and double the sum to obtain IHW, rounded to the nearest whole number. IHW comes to 2936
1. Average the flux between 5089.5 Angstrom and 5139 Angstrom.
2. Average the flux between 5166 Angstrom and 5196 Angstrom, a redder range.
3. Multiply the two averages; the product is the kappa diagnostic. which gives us 226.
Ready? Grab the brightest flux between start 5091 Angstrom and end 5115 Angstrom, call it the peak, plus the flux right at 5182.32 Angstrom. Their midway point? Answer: 16.3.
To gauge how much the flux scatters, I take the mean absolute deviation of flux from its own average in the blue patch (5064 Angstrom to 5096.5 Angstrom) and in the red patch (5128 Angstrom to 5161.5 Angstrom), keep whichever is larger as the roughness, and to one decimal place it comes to 1.0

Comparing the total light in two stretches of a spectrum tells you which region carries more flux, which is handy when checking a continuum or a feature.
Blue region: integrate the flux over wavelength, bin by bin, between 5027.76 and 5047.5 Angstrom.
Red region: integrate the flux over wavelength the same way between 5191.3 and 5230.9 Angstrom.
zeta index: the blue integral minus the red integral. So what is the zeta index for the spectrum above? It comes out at -398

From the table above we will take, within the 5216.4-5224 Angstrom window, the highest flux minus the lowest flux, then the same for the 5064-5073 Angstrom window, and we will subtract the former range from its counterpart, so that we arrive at -1.4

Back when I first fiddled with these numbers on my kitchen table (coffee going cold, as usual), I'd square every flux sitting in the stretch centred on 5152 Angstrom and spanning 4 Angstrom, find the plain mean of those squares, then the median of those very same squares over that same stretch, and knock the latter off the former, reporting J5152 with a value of -1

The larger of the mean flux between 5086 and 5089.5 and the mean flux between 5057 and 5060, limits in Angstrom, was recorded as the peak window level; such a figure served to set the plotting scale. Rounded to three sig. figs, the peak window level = 19.2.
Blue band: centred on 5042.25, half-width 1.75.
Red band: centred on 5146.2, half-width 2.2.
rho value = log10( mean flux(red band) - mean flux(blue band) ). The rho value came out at 0.1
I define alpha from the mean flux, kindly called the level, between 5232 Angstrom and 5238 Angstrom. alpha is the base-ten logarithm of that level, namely 1.36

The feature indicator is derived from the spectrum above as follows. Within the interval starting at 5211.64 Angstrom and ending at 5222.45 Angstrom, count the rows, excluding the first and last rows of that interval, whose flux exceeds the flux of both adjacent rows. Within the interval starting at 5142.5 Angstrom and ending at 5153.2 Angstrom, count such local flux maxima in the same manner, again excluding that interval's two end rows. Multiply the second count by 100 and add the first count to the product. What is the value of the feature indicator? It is 201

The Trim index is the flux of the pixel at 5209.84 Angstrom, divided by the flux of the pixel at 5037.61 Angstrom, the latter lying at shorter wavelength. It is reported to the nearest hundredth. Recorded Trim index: 0.54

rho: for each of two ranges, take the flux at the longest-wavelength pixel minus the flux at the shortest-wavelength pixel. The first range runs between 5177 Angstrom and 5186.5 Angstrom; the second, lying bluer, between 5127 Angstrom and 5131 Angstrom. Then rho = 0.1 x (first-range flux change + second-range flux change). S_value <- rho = -0.3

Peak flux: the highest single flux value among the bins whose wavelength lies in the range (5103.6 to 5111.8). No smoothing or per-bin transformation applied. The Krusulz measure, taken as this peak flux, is 17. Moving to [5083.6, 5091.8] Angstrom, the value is 19.4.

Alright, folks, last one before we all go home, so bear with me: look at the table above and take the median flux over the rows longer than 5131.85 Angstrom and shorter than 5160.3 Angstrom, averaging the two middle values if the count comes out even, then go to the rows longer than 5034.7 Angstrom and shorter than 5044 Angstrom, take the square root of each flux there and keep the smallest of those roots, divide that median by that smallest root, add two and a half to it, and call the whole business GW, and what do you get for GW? 6.8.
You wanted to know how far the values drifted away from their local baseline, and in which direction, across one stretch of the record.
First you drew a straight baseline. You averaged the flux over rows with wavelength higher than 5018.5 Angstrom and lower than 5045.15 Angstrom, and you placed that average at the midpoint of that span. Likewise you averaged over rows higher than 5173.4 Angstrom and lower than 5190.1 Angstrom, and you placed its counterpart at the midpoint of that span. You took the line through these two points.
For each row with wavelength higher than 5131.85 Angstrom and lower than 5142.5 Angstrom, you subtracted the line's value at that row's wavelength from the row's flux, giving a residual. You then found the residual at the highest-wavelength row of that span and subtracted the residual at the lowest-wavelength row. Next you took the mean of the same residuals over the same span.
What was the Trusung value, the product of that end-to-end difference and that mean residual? 4.0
